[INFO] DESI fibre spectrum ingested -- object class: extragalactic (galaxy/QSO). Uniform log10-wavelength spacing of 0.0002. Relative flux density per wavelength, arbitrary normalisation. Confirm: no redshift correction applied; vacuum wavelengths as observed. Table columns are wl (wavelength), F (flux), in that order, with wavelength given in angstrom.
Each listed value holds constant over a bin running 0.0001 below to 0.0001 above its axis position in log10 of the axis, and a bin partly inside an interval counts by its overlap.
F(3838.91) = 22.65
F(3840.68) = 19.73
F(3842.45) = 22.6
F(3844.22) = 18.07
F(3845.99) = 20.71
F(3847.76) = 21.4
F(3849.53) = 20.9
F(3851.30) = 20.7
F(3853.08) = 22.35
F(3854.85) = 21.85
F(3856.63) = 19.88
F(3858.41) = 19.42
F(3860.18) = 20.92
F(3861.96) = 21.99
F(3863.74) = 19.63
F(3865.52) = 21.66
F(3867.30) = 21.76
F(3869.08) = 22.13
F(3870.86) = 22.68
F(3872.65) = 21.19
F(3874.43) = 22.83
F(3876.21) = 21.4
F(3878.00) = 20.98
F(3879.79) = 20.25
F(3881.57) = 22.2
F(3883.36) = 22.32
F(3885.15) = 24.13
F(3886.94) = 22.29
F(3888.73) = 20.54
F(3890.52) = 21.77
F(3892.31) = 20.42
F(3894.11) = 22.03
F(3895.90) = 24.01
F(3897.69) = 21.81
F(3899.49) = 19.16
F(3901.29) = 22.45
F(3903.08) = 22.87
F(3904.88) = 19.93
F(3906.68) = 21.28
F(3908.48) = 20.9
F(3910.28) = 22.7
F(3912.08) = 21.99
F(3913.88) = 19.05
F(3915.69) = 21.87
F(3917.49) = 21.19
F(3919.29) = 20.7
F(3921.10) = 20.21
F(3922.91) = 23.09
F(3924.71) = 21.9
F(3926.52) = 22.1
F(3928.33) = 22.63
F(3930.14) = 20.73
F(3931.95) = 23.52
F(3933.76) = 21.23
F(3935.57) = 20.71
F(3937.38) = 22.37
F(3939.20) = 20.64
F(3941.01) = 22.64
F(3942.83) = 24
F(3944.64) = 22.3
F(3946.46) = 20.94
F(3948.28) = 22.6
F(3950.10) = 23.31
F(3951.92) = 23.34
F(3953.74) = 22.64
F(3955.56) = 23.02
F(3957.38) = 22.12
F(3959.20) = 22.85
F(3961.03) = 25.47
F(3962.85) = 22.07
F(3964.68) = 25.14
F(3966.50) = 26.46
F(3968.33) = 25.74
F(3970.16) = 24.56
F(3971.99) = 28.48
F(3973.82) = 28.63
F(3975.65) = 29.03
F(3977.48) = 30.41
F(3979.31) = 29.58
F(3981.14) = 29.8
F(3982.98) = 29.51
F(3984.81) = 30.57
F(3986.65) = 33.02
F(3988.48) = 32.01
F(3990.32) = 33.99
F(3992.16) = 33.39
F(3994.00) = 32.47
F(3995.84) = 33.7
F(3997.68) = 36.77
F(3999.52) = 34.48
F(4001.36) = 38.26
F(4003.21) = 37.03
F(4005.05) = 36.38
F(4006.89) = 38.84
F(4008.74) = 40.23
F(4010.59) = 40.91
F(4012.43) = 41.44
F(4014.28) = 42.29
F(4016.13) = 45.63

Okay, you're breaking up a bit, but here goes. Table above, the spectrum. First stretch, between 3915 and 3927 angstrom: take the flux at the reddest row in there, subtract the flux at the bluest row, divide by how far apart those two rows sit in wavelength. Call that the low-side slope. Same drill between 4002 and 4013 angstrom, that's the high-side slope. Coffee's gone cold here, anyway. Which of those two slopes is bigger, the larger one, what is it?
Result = 0.48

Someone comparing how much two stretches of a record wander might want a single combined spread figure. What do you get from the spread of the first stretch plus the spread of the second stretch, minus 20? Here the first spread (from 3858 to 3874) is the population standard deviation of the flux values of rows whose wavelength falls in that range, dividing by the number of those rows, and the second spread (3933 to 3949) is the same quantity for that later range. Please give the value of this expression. -17.9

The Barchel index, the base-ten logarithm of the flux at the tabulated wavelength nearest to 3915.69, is 1.34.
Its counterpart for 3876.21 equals 1.33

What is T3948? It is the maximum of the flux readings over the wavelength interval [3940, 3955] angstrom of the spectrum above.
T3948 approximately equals 24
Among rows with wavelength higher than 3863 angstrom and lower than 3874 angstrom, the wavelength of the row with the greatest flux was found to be 3870.86 angstrom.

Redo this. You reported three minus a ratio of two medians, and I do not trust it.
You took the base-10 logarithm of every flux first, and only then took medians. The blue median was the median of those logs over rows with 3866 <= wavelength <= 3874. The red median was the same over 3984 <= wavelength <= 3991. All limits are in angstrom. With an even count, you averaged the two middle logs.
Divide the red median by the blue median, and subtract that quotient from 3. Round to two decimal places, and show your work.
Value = 1.87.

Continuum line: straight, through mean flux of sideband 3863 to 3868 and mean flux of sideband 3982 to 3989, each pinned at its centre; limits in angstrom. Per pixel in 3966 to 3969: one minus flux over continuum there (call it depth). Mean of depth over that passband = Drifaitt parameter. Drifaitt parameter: 0.12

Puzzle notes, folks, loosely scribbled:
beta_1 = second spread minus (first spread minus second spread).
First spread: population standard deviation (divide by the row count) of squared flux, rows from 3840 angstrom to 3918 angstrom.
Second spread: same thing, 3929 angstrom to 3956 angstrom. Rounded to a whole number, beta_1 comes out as 43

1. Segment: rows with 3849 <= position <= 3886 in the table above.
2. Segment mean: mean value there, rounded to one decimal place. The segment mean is 21.5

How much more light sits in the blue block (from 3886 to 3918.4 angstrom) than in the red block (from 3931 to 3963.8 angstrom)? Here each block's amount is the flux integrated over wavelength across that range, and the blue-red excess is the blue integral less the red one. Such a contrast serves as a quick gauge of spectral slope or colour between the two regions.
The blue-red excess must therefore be -44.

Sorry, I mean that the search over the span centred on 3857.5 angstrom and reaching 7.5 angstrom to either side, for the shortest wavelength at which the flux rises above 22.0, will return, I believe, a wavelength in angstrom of 3853.08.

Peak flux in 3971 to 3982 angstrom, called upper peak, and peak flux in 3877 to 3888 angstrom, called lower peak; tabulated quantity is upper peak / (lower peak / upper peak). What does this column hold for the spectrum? 38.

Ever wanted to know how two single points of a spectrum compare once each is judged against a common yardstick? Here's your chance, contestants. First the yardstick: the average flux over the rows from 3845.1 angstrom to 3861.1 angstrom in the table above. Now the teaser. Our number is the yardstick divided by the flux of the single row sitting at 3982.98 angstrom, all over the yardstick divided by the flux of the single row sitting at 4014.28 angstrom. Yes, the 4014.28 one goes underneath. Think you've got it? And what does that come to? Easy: 1.43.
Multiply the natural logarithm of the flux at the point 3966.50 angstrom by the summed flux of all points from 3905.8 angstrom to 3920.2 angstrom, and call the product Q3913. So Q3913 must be 556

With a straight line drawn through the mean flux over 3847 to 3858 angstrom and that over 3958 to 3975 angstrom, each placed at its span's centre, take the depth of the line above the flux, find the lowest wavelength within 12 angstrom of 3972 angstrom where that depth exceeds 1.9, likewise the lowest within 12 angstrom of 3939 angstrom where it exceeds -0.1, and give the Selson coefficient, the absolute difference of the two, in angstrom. 34.5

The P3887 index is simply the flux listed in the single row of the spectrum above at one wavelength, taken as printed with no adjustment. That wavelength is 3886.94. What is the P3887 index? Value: 22.29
